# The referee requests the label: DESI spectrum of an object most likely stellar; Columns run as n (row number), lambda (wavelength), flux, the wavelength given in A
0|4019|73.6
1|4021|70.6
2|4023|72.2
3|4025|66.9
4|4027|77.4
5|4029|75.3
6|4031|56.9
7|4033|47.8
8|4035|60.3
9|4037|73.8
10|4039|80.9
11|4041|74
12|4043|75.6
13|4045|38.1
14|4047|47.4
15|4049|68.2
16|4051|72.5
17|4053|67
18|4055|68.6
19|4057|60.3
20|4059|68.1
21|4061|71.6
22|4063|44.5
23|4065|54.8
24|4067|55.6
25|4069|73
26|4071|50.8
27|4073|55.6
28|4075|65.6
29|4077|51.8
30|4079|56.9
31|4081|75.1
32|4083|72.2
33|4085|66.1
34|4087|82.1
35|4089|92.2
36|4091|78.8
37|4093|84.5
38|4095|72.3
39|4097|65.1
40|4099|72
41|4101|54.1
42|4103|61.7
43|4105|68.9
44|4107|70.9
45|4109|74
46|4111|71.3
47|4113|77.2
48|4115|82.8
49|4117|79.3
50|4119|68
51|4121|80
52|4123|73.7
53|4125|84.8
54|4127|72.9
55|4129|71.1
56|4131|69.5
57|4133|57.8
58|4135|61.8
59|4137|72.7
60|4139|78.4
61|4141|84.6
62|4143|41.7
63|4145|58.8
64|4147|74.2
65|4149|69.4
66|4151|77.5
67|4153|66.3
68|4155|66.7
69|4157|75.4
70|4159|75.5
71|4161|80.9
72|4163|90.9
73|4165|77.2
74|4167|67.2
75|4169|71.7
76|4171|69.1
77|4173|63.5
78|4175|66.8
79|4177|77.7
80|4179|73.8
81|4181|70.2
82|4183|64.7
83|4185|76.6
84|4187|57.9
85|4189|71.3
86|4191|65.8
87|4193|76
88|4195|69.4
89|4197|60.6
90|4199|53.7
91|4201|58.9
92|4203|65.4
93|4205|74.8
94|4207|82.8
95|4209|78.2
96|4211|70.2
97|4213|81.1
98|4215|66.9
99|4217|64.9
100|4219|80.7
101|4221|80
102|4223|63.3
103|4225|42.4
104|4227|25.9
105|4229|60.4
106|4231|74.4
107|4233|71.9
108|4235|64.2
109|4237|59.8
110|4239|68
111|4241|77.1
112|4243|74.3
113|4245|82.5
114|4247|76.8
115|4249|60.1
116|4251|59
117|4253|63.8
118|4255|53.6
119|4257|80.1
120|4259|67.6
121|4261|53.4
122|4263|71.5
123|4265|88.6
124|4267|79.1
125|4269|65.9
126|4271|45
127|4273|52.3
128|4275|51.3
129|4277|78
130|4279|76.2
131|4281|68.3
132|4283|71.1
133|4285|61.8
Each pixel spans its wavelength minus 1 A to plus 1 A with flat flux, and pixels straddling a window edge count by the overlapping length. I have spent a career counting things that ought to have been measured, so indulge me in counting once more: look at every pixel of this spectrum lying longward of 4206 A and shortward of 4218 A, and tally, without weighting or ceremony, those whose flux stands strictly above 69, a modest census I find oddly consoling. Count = 4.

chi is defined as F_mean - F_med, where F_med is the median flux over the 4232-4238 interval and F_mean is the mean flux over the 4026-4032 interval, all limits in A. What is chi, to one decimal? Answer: 5.7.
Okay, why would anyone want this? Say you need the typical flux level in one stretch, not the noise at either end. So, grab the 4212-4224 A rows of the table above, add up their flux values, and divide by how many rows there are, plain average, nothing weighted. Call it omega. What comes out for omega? 72.8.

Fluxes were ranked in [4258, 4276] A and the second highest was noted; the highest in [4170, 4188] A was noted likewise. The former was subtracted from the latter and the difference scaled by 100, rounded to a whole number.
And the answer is -140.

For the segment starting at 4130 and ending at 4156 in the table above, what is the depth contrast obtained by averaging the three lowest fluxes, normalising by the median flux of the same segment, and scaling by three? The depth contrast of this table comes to 2.3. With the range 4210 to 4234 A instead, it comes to 1.9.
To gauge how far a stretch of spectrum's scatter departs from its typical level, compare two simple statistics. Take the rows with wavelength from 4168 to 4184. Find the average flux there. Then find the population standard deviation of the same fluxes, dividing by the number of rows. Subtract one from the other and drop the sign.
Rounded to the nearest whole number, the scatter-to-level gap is 65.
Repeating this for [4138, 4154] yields 56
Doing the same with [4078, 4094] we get 66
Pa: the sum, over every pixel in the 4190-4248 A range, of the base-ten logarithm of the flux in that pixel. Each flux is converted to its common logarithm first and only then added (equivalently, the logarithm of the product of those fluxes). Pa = 53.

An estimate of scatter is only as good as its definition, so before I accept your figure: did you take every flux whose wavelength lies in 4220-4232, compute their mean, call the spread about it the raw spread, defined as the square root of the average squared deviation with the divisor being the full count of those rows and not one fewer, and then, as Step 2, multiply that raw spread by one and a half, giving 28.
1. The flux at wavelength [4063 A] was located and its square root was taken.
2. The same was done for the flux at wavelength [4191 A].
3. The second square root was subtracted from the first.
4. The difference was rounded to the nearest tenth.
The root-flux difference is -1.4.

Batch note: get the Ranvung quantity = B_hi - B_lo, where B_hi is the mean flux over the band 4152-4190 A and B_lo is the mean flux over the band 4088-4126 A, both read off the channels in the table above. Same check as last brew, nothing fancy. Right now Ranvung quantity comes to -2.5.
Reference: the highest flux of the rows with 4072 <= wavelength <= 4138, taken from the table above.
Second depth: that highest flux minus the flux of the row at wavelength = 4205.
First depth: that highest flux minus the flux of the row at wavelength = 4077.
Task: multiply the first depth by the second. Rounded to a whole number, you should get 703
